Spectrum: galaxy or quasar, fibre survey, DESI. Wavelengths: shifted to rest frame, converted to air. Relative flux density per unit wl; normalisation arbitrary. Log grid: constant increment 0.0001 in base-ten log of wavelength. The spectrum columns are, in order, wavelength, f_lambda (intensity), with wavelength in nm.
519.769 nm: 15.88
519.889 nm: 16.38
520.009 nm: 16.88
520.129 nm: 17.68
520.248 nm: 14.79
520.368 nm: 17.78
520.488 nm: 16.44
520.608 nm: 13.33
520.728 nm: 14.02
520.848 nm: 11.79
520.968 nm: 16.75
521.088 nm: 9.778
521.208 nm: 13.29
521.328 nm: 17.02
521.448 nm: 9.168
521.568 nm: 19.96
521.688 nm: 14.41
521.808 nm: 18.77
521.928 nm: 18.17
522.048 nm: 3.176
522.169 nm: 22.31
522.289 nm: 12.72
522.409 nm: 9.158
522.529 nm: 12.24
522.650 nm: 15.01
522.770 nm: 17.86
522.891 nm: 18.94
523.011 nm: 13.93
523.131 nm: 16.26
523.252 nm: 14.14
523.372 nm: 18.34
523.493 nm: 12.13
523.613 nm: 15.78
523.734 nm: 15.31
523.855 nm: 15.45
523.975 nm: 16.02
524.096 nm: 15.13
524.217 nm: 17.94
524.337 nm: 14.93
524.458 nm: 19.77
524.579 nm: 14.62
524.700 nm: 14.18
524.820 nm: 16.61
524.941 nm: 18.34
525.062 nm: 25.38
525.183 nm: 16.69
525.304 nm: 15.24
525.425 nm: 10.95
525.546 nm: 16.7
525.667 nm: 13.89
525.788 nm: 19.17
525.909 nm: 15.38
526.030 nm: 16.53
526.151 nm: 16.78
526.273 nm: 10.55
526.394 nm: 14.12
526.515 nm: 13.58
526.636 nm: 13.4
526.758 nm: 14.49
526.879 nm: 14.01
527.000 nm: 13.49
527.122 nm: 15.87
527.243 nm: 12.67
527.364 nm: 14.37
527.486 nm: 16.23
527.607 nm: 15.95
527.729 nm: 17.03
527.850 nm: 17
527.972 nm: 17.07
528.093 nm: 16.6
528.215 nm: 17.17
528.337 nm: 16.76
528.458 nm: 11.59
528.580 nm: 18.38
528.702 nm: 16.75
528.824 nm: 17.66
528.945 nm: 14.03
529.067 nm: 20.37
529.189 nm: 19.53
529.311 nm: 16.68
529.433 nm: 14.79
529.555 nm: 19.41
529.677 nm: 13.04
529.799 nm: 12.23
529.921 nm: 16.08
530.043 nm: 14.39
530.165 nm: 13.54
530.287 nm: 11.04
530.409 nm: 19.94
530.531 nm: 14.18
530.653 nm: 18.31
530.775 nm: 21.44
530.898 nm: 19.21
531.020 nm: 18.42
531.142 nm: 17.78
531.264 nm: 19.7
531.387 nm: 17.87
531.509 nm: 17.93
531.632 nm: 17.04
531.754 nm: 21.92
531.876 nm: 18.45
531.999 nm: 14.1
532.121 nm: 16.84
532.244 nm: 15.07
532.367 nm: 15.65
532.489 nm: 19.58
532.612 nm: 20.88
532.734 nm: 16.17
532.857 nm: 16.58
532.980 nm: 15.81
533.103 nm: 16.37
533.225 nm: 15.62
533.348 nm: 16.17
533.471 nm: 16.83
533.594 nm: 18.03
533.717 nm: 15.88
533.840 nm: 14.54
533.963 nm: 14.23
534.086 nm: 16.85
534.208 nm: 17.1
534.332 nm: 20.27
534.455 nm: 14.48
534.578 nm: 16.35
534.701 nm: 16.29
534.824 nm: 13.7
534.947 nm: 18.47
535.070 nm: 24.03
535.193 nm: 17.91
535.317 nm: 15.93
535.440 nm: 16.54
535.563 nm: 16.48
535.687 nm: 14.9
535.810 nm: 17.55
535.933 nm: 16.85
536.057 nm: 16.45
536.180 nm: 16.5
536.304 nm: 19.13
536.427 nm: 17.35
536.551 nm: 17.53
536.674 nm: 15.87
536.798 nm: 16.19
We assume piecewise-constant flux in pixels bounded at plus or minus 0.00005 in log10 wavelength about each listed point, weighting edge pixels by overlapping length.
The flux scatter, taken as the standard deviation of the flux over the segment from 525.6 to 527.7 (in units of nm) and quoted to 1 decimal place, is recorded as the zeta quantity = 1.9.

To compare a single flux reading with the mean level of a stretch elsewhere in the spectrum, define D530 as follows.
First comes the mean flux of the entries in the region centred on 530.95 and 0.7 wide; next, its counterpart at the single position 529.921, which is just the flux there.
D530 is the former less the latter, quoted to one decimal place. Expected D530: 3.1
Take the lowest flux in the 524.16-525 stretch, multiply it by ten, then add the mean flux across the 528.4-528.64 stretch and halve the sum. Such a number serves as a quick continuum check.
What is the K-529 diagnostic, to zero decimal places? 78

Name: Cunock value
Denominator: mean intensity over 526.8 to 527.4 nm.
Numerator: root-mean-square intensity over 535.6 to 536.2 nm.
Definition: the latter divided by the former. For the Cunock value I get 1.17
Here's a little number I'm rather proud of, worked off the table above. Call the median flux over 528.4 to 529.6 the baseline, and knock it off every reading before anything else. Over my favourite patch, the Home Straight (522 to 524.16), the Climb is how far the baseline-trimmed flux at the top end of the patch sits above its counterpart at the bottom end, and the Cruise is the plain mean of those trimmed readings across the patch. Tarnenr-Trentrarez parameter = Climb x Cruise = -30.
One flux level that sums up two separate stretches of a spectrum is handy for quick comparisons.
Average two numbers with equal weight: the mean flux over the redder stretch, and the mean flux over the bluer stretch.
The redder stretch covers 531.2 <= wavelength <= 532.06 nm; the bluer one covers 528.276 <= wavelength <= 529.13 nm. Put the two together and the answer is 17.3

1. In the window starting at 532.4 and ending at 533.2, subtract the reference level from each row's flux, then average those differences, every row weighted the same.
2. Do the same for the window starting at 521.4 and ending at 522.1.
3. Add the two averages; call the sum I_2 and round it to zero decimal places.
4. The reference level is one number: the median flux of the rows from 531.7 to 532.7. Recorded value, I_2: -4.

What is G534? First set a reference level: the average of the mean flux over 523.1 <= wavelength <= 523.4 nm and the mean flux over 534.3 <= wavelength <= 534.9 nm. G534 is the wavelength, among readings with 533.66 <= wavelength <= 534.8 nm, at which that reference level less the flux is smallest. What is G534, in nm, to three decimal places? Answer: 534.332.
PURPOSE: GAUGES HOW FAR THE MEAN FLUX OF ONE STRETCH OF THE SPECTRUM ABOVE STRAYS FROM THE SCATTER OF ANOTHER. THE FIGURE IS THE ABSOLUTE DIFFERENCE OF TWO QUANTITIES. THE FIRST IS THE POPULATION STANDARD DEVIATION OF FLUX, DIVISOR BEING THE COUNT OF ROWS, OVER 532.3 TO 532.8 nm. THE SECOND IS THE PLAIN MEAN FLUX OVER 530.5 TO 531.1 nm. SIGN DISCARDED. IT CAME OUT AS 16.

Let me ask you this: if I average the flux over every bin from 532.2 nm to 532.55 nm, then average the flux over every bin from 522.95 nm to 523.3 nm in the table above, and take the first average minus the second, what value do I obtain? 2.0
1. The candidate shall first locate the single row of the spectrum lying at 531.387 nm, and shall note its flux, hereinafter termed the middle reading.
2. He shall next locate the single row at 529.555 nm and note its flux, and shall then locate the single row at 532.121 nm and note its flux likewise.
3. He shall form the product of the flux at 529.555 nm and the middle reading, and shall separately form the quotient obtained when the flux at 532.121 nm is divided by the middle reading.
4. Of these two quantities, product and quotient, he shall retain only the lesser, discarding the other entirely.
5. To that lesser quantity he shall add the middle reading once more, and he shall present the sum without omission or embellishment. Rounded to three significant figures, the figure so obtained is 18.8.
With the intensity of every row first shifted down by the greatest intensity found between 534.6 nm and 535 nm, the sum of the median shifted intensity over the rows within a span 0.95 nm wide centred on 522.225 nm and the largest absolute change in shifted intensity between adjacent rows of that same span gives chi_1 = 14.5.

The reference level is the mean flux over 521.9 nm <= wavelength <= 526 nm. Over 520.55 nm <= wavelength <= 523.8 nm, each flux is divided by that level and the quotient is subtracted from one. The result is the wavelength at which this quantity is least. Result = 522.169 nm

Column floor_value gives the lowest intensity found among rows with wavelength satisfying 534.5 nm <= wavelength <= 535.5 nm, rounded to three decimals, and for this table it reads 13.700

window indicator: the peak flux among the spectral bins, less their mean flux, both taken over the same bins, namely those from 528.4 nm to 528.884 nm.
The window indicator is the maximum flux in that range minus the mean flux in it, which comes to 2.3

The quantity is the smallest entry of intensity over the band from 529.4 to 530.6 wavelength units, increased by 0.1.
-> 11.1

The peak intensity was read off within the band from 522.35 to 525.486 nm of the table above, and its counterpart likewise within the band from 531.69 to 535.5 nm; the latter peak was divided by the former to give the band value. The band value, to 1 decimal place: 0.9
